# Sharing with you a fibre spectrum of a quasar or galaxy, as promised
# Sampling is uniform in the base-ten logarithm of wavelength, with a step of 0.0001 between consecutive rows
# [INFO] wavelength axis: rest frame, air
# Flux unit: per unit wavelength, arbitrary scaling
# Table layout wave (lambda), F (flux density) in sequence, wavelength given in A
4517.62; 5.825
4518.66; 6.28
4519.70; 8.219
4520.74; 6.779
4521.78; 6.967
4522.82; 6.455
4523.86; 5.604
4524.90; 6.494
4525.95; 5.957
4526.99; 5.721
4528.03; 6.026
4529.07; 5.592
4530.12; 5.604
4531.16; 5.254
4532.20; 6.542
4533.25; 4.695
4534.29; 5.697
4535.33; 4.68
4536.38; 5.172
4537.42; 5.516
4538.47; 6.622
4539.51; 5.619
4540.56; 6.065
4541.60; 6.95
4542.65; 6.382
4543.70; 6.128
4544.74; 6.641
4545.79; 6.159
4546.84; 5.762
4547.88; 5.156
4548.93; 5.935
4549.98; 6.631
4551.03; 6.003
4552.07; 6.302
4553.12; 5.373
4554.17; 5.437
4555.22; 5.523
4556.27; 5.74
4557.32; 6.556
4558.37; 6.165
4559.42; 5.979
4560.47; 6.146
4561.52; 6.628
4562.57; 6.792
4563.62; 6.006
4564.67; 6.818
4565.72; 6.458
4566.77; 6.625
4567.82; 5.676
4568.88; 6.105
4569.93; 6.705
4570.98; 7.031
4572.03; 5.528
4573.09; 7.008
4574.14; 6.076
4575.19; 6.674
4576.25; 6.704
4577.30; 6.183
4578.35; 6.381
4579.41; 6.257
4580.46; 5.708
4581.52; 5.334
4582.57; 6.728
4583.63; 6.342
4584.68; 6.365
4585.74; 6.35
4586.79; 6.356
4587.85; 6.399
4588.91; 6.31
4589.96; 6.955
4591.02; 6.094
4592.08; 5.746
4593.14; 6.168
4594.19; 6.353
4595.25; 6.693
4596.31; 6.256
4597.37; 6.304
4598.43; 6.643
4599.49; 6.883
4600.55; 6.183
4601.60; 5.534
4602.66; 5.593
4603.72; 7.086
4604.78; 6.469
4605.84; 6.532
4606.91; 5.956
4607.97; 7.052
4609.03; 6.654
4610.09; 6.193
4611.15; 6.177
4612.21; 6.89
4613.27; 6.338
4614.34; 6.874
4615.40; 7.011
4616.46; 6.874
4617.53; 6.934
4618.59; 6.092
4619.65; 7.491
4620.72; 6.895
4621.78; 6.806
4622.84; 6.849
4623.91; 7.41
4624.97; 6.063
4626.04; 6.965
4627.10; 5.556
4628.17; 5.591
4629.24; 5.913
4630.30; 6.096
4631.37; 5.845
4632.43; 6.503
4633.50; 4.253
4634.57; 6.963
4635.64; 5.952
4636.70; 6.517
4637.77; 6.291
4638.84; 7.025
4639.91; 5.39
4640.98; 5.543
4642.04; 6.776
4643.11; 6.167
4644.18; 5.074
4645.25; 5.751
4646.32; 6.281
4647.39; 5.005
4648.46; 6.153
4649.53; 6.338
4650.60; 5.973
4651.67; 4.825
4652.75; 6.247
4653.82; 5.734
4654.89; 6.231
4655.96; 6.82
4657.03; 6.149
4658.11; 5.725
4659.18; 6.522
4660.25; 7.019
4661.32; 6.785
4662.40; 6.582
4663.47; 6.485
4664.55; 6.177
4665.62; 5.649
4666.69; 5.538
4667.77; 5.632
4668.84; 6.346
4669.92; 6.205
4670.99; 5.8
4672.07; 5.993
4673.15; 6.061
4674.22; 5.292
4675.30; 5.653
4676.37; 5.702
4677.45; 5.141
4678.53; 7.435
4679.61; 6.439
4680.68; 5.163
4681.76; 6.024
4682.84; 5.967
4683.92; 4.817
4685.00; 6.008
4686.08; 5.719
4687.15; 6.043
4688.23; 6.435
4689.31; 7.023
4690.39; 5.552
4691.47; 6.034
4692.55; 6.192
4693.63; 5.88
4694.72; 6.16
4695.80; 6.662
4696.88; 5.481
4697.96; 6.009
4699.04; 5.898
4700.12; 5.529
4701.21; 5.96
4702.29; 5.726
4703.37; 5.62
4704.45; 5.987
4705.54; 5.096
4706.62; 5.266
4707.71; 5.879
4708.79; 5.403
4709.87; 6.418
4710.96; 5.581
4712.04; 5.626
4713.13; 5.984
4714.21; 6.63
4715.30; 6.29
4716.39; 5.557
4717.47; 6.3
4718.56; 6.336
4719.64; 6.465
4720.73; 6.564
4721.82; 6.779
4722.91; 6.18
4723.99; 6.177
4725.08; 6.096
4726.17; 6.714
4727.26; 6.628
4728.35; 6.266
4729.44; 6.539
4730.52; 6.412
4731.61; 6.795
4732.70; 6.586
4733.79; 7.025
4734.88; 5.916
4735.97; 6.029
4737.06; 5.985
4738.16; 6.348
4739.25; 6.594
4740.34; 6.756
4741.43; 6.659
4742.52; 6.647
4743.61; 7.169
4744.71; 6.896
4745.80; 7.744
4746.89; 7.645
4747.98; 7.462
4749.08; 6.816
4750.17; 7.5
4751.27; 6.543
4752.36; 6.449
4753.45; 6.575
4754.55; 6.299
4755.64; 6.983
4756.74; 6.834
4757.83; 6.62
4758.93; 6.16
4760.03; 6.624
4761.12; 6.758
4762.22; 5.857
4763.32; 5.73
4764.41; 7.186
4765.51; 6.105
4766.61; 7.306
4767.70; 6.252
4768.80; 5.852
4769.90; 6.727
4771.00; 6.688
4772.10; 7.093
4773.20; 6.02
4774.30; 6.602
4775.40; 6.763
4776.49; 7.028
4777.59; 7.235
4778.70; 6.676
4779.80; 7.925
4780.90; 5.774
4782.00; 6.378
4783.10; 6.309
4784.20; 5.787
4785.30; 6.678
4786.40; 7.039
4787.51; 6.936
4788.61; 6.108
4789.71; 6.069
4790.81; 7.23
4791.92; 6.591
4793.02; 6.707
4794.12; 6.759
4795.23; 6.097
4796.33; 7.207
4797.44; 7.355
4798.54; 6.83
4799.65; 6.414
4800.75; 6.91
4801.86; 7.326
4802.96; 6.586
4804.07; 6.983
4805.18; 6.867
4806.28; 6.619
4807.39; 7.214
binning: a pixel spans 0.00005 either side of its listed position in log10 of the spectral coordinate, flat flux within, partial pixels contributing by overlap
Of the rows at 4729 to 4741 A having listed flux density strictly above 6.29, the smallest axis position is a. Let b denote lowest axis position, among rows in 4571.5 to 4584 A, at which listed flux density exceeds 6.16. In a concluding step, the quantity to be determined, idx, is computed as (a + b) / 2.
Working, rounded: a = 4729.44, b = 4573.09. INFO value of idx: 4651.3 A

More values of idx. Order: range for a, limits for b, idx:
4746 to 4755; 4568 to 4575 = 4658.4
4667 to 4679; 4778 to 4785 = 4723.8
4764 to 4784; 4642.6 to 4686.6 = 4703.8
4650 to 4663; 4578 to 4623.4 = 4617.2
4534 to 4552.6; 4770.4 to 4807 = 4654.7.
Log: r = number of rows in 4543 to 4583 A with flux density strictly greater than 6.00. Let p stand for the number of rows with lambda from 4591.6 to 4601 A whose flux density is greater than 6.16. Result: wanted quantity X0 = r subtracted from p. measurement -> -18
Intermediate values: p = 8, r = 26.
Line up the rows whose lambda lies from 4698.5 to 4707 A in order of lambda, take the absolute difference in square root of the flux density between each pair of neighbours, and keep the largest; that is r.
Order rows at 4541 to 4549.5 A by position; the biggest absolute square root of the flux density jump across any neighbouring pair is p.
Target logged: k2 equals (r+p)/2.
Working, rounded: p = 0.166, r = 0.19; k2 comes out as 0.18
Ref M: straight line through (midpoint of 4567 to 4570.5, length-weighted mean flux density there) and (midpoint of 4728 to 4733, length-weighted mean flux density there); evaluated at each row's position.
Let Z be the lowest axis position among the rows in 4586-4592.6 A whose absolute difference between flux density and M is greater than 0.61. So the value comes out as 4589.96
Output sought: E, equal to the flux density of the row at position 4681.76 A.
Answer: 6.024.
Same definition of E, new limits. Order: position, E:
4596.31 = 6.256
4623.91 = 7.41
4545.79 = 6.159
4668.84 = 6.346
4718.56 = 6.336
